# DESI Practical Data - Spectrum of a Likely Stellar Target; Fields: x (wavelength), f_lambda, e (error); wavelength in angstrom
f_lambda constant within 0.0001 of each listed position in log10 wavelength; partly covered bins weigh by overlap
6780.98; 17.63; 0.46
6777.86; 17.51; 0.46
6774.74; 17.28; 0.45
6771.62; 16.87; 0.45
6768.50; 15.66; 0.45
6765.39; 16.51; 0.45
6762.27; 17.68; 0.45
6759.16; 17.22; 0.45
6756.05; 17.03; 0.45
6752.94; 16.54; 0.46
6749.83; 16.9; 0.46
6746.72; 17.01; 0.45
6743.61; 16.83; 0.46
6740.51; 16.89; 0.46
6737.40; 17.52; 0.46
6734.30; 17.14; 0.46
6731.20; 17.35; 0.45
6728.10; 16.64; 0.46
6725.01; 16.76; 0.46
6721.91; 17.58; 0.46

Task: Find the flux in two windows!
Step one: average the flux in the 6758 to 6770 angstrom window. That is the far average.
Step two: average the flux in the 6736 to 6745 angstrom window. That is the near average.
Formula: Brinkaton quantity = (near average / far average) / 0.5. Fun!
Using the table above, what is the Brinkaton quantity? 2.04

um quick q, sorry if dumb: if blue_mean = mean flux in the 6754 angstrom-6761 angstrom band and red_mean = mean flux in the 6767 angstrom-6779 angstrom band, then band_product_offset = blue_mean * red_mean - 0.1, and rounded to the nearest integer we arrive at 288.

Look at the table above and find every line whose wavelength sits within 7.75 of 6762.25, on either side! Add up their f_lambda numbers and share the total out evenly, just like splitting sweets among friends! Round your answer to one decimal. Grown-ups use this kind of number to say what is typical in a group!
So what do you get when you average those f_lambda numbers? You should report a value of 16.8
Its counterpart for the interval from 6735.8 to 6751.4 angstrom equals 17.0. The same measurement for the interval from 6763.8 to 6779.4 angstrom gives 16.8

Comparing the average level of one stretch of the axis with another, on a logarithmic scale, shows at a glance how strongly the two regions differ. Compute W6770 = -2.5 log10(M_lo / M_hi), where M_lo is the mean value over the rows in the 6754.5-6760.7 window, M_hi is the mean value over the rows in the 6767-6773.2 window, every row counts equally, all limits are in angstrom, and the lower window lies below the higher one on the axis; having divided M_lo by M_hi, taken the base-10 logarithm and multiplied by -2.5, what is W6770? -0.056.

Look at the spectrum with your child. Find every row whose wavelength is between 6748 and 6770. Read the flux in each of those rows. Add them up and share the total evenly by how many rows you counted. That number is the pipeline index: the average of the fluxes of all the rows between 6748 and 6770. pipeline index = 16.8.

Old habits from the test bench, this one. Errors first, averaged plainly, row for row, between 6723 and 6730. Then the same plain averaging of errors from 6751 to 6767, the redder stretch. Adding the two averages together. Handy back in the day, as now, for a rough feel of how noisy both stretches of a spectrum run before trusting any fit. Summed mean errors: 0.912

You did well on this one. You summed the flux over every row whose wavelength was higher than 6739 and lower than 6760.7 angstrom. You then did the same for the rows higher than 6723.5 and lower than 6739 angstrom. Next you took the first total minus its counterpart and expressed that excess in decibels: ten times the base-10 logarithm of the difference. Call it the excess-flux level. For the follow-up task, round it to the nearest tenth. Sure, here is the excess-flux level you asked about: 15.2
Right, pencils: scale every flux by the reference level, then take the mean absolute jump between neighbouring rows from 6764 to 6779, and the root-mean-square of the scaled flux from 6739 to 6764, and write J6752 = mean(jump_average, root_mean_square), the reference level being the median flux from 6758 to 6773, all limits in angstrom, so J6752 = 0.524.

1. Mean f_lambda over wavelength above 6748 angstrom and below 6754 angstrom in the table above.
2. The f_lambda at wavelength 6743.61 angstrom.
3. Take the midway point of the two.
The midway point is 16.8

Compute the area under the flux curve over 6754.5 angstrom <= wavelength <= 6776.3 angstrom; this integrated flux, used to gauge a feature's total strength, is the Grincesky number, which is 368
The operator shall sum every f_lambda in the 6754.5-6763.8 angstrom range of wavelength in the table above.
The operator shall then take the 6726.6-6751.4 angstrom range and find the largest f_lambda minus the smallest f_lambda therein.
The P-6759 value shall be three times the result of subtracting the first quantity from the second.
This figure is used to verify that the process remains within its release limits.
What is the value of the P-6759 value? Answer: -153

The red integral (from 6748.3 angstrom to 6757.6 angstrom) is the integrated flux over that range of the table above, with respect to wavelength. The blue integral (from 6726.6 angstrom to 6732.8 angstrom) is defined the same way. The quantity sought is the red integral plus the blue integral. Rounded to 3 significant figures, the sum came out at 262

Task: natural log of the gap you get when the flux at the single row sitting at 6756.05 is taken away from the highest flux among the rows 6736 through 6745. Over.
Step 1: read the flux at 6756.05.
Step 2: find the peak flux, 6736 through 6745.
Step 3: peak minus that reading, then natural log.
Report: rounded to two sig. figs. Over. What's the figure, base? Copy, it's -0.71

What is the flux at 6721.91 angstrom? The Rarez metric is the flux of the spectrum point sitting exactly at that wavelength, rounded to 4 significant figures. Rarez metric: 17.58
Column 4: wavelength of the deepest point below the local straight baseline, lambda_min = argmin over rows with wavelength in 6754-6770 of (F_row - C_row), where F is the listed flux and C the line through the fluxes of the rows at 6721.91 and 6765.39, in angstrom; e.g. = 6768.50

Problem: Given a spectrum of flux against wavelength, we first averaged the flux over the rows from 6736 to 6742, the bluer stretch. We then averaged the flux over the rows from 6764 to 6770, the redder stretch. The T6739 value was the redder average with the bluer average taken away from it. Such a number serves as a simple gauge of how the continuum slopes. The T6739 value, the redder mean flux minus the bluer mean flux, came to -1.1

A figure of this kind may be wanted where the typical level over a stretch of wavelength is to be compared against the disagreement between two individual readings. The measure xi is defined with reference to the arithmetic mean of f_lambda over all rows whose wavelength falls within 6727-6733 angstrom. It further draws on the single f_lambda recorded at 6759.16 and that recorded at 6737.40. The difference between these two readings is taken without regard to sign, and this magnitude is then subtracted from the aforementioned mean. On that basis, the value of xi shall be 16.7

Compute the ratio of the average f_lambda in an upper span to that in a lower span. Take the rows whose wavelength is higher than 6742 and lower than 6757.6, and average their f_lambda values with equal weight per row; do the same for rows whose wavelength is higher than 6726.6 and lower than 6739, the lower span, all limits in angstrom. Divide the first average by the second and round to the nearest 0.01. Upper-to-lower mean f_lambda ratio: 0.98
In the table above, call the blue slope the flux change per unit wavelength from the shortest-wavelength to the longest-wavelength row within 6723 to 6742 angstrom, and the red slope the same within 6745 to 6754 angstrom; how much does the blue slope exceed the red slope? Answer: 0.08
